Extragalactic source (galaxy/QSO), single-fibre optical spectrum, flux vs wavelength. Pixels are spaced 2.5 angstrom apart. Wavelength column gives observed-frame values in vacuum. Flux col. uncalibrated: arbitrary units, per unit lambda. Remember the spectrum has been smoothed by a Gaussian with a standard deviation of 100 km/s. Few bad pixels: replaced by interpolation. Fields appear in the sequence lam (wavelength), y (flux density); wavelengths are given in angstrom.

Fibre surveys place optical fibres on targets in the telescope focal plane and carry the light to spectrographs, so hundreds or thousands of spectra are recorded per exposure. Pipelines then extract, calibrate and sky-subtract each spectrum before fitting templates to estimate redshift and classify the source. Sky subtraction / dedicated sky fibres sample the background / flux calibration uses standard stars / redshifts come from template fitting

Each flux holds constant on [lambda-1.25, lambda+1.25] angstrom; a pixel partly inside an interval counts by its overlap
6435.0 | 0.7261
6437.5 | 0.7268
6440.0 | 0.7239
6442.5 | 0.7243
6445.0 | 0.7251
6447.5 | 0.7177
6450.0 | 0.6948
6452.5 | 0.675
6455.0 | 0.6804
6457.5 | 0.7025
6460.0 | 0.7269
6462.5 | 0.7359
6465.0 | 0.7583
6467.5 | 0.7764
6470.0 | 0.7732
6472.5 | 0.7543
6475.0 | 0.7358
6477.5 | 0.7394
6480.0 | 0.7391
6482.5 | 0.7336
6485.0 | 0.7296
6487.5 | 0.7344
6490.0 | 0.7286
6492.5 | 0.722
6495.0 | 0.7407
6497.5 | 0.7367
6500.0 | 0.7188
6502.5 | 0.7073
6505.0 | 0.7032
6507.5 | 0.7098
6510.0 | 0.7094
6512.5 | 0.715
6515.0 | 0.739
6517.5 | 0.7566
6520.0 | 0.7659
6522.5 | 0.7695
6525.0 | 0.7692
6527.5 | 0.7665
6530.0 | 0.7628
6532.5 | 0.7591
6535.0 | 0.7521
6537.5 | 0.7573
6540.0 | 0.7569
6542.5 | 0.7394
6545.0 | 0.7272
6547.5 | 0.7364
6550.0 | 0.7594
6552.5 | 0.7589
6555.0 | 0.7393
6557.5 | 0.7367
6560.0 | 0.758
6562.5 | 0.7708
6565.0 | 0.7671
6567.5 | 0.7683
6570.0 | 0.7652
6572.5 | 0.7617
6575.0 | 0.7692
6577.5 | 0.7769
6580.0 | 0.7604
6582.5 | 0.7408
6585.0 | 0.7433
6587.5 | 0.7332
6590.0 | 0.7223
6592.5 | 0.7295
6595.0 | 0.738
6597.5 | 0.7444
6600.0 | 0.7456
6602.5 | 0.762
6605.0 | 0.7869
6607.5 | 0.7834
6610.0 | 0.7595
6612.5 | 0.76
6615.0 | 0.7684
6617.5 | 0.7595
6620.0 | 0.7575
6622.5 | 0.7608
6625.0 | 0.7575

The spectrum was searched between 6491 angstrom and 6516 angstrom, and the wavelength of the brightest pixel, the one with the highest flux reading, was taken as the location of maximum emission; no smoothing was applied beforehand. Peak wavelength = 6495.0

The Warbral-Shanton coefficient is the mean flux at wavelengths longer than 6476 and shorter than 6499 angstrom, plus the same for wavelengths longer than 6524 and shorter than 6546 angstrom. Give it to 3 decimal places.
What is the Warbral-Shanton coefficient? 1.488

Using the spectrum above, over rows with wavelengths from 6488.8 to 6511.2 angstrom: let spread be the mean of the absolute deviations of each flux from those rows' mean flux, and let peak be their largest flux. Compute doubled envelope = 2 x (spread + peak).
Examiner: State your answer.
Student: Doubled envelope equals 1.50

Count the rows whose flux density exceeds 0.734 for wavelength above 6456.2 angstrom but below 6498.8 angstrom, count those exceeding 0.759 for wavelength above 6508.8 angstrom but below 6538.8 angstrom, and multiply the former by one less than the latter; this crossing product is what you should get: 55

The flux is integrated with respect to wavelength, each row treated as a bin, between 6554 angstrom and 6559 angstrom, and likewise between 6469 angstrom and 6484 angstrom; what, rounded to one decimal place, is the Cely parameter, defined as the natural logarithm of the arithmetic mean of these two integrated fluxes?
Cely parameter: 2.0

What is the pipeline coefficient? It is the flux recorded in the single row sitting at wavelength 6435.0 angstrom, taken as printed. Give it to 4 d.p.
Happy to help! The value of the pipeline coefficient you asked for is 0.7261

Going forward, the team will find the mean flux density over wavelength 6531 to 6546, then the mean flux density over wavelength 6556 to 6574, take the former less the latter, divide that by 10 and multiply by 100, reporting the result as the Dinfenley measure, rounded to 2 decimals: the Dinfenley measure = -0.12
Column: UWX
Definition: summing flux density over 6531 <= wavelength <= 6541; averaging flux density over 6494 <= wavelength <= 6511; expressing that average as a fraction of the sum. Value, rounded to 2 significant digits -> 0.24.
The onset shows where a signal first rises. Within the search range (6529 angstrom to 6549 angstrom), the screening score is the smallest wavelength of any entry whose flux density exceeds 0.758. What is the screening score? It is 6530.0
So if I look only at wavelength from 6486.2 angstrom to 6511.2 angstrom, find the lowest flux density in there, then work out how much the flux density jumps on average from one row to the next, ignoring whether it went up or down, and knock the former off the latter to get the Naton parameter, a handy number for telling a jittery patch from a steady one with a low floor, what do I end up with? -0.695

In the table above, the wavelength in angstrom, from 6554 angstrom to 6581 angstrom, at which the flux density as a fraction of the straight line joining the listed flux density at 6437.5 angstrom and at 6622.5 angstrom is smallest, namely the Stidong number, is 6557.5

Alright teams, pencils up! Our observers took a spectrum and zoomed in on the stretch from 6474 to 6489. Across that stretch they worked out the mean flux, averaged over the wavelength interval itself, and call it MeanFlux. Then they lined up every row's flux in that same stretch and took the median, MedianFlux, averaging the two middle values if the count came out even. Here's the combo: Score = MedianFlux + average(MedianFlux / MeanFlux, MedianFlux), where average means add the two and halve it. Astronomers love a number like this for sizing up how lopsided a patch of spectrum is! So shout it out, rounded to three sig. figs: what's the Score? 1.60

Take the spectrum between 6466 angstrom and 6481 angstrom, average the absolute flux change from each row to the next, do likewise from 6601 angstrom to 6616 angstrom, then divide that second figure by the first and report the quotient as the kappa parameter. 1.38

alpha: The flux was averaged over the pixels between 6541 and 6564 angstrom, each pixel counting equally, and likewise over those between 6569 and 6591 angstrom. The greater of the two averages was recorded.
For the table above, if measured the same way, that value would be 0.753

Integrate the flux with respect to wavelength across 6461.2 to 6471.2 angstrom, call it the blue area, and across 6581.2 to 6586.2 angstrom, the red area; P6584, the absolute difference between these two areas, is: 3.9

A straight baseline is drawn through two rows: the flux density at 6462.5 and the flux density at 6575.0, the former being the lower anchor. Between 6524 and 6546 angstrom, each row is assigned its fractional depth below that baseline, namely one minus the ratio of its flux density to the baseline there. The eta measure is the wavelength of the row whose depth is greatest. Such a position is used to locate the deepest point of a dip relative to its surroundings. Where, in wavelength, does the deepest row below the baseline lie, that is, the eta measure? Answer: 6545.0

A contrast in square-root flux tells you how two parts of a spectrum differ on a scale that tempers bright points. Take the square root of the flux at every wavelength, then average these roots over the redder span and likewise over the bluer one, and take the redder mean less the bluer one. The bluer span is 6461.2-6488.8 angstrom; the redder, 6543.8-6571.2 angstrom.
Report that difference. 0.004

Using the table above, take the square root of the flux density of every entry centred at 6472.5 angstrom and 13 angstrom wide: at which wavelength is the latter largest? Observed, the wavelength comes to 6467.5 angstrom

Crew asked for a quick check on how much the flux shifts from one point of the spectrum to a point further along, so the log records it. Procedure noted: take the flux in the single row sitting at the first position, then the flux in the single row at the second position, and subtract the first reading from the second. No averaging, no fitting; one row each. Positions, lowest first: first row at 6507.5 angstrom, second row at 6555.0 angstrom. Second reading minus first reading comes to 0.03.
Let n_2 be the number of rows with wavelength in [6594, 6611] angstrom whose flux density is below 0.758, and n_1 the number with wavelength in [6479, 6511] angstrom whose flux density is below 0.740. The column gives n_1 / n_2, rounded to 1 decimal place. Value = 4.0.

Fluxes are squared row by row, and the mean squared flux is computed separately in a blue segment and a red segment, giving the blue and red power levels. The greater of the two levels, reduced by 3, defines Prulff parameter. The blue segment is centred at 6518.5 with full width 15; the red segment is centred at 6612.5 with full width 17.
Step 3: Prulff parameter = -2.41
